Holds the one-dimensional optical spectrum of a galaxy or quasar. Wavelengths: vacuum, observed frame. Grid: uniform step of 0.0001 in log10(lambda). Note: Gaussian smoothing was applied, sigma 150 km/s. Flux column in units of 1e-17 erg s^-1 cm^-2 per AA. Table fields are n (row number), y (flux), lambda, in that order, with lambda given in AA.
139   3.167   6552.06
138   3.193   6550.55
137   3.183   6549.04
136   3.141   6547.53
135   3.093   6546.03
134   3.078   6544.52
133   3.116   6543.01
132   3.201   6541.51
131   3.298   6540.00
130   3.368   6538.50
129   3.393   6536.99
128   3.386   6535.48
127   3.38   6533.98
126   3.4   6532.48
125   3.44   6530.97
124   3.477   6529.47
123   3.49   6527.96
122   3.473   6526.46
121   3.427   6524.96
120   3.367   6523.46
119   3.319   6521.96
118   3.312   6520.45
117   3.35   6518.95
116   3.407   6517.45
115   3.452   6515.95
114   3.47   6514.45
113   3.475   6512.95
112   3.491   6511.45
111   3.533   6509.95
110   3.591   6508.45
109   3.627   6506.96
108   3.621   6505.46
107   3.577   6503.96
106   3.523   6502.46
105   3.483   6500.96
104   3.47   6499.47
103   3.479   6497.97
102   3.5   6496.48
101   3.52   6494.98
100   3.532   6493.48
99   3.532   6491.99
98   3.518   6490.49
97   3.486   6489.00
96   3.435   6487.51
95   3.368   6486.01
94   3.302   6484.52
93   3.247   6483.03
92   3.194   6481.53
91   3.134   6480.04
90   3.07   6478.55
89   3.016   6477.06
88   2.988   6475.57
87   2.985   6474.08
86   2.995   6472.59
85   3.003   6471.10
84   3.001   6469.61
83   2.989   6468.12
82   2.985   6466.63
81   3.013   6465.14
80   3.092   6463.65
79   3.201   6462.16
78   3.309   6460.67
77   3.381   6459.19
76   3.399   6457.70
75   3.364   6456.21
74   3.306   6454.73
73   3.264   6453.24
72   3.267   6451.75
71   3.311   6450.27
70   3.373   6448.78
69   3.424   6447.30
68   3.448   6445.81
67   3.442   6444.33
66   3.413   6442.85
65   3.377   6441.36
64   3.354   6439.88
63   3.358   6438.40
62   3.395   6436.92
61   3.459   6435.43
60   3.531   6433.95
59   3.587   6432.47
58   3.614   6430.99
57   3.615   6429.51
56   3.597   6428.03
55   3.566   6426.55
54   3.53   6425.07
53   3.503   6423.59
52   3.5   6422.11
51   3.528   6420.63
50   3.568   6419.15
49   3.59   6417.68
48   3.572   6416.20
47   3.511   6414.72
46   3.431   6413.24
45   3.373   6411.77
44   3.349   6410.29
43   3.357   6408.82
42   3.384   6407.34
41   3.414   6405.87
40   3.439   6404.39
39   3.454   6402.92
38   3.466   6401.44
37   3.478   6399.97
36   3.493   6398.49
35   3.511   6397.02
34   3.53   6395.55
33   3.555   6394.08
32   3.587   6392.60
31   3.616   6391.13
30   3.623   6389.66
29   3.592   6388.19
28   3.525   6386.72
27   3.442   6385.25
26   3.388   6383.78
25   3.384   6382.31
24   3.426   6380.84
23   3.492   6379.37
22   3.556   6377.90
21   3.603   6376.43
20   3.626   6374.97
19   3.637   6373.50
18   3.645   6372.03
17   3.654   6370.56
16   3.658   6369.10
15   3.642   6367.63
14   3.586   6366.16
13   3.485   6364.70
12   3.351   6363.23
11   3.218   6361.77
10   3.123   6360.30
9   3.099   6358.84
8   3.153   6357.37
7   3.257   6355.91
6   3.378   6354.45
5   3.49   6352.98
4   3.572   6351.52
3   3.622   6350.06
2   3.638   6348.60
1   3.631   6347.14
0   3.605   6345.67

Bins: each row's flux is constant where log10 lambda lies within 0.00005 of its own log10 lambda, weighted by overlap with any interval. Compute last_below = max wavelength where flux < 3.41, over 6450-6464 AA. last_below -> 6463.65 AA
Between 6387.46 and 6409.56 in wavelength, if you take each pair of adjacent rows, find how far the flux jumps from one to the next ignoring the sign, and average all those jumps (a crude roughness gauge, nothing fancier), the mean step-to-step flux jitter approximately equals 0.0212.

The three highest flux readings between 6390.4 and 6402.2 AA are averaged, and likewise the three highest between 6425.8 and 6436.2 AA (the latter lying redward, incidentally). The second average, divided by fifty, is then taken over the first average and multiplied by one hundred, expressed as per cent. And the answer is 2.01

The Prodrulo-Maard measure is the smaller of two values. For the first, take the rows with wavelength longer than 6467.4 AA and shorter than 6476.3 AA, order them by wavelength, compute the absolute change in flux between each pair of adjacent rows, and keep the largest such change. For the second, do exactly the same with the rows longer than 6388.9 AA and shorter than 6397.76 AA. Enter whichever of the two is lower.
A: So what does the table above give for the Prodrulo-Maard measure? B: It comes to 0.01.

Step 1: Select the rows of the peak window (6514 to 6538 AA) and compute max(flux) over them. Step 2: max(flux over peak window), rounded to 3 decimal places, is 3.490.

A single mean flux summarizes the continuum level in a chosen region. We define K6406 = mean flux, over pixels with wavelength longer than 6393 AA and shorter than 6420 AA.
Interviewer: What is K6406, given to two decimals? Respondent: 3.47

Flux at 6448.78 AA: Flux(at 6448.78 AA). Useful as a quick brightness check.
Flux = 3.373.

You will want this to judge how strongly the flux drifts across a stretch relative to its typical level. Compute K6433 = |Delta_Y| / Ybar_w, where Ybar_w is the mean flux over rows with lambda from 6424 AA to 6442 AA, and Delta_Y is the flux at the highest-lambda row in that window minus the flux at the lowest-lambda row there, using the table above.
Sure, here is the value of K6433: 0.044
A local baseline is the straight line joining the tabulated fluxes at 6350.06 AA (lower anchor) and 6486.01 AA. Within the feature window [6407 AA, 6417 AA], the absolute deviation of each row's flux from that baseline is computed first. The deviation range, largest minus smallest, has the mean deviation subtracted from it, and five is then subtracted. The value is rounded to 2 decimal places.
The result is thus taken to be -4.95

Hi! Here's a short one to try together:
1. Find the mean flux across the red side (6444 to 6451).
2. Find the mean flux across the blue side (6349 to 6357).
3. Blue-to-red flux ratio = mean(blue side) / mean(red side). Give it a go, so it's 1.02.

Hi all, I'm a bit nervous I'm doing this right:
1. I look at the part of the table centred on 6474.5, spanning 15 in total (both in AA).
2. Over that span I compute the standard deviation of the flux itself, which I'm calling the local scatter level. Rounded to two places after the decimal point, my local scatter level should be 0.07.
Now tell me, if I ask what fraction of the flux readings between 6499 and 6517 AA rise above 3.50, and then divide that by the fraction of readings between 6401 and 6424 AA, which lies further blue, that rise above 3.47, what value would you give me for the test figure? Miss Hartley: 1.1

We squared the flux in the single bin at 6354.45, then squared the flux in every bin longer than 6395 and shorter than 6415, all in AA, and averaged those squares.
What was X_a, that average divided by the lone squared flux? 1.04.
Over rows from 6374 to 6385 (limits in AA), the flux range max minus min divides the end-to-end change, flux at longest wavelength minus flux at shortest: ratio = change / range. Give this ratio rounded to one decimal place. -1.0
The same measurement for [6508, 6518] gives -1.0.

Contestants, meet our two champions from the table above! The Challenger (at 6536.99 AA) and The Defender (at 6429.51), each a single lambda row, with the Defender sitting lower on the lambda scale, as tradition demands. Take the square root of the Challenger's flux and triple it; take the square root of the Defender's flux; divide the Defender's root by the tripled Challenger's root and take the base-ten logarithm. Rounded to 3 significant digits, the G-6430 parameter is -0.463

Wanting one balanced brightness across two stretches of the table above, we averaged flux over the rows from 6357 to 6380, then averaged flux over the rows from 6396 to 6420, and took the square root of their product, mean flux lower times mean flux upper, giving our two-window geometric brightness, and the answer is 3.47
